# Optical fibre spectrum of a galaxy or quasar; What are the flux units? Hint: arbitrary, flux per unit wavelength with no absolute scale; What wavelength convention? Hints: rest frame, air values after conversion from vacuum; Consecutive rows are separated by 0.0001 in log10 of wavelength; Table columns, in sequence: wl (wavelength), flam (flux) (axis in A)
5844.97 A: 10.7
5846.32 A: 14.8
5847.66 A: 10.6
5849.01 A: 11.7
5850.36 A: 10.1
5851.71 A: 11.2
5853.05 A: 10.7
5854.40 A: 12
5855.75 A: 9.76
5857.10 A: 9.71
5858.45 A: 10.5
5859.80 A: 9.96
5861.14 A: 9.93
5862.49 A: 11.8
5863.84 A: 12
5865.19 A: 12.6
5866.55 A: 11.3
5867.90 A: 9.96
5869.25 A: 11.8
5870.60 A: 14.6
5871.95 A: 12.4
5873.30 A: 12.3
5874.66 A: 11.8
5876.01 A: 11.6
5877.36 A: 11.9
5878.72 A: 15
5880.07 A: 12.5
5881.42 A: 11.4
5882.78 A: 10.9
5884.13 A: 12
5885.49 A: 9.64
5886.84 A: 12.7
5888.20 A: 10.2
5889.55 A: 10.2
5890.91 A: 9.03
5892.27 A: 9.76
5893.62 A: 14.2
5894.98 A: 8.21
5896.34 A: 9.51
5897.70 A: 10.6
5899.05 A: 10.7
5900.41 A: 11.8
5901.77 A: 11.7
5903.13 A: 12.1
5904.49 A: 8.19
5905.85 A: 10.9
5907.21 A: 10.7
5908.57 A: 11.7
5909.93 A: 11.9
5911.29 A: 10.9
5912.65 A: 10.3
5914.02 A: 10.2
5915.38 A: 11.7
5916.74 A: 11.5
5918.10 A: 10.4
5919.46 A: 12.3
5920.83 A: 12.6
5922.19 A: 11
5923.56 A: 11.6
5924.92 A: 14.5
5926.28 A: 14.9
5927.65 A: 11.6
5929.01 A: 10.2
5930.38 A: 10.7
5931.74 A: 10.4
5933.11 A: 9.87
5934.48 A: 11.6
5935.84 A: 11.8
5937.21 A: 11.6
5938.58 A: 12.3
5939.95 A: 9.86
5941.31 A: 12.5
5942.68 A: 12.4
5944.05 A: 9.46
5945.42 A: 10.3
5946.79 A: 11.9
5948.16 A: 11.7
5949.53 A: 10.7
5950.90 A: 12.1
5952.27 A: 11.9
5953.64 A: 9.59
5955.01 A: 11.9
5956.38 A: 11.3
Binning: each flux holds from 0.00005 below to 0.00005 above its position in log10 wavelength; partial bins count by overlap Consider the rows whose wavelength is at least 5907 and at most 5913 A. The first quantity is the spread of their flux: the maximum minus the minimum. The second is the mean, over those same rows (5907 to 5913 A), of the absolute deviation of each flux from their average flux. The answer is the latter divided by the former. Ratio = 0.35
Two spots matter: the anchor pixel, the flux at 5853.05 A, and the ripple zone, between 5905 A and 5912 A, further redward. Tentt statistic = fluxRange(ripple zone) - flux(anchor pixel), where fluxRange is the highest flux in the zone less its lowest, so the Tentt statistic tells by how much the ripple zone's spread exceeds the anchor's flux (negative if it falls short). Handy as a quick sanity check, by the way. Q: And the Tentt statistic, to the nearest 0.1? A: -9.5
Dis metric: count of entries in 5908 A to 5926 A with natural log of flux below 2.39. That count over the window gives 4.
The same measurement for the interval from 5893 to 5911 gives 7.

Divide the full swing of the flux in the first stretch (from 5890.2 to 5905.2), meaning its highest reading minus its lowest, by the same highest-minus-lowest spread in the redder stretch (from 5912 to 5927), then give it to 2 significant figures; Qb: 1.3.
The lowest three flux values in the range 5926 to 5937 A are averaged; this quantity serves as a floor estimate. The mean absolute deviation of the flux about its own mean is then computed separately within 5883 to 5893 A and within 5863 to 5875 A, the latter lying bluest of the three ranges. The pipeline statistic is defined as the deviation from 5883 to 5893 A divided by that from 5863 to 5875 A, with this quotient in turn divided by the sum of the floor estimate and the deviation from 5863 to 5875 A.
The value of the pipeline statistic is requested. 0.122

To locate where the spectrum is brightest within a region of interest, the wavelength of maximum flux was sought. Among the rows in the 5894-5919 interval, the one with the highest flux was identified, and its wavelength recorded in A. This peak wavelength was 5903.13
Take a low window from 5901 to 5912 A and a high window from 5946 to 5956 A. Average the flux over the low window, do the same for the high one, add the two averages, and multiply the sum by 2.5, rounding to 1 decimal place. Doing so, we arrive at 56.0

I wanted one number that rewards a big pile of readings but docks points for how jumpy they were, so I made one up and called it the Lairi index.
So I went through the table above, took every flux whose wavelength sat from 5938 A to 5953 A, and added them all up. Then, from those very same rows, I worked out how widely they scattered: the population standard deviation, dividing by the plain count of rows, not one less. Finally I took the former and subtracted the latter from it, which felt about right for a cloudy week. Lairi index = 124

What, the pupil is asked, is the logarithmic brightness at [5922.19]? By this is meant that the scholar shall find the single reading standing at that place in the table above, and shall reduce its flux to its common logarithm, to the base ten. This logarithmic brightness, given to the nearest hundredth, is 1.04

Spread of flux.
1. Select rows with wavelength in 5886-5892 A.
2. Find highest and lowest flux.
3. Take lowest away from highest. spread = 3.7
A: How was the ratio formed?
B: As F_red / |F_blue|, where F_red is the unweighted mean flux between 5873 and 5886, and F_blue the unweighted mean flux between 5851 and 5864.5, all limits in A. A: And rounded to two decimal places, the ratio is 1.11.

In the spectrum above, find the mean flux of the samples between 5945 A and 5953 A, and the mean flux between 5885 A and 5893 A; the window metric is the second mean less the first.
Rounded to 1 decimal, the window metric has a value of -1.2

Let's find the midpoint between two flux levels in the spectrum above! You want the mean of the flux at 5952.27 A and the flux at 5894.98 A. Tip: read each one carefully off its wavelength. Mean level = 10.1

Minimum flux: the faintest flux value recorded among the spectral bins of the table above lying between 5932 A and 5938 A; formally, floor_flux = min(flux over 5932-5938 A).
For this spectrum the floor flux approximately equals 9.87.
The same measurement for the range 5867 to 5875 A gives 9.96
